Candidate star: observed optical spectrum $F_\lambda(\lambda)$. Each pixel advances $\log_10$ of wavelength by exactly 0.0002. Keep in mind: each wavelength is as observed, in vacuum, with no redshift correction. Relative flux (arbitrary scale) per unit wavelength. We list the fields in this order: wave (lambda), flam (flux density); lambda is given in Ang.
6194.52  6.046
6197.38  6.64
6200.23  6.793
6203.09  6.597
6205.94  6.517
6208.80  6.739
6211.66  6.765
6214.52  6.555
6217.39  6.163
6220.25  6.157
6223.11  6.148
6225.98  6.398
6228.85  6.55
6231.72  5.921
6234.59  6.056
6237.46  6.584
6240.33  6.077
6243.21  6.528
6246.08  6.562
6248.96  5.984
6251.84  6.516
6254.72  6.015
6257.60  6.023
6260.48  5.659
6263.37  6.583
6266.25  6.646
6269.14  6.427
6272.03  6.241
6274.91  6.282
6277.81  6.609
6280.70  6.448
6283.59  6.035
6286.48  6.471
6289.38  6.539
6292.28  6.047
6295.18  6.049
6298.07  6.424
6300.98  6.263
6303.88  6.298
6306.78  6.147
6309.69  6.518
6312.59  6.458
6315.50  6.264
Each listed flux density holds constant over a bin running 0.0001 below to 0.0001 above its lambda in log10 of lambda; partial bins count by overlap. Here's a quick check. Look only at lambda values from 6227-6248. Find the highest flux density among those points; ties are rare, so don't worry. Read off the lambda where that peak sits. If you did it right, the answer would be 6237.46 Ang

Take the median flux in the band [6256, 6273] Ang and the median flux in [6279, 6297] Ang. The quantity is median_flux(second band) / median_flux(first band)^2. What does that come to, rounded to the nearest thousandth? 0.156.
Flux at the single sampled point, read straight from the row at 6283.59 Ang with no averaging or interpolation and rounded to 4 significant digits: 6.035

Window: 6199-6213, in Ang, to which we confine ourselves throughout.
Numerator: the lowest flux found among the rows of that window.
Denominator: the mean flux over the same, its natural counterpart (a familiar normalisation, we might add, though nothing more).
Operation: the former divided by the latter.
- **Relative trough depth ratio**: 0.975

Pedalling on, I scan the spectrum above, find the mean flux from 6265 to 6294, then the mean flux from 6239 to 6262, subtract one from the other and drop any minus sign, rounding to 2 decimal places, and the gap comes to 0.20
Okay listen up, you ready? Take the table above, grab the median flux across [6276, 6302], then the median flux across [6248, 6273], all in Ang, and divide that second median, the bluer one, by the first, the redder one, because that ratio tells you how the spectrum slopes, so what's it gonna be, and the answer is 0.97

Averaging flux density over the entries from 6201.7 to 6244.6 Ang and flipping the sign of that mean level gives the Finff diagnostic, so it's -6.38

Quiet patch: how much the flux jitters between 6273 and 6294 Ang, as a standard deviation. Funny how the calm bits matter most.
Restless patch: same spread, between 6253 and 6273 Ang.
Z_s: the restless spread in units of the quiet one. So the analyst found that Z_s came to 1.5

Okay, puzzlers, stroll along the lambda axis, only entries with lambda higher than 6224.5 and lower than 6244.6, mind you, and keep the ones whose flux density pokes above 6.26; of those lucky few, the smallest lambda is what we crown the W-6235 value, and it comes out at 6225.98 Ang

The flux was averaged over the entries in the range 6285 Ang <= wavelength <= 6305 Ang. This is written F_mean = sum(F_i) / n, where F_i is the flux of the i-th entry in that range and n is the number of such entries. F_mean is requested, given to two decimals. 6.30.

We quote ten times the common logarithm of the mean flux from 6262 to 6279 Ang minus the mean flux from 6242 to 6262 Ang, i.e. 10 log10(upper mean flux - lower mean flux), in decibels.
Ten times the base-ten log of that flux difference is -5.5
